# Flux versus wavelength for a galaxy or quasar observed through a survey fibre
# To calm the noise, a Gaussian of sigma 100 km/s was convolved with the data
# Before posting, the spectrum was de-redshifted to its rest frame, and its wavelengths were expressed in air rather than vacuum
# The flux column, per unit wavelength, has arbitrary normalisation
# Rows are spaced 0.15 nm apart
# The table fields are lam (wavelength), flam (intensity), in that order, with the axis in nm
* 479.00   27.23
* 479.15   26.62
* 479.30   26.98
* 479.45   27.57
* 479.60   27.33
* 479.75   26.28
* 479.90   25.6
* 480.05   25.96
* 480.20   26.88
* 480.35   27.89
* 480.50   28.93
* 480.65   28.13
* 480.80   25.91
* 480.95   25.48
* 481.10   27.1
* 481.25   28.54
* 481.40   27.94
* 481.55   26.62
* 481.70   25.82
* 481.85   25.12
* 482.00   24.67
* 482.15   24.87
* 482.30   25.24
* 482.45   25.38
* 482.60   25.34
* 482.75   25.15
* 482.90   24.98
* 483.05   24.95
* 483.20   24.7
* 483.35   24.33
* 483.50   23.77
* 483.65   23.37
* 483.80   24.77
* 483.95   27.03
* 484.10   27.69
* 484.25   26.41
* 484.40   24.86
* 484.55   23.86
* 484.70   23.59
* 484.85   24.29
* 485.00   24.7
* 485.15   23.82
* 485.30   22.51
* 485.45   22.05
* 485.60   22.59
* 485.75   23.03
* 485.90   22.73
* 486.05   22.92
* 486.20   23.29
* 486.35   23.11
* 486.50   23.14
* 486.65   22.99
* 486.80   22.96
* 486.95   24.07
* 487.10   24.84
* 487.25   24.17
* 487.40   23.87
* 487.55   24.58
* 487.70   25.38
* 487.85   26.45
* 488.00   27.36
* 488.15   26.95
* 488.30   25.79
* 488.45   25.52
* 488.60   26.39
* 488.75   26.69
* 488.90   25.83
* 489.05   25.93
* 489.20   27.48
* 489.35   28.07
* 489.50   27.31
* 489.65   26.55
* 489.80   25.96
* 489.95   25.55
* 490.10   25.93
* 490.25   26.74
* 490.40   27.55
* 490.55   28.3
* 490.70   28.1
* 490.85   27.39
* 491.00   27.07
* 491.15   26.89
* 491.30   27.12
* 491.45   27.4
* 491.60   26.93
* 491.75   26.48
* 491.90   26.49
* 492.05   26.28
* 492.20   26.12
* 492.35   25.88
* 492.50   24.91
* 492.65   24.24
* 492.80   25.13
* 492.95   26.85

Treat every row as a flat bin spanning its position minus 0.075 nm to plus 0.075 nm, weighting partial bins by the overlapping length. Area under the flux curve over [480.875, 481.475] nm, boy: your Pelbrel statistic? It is 16.4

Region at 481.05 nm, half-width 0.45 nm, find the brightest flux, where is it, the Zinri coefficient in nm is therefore 481.25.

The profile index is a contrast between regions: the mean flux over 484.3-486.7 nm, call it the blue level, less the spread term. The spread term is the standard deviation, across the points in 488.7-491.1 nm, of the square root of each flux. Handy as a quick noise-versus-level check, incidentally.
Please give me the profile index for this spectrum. 23.3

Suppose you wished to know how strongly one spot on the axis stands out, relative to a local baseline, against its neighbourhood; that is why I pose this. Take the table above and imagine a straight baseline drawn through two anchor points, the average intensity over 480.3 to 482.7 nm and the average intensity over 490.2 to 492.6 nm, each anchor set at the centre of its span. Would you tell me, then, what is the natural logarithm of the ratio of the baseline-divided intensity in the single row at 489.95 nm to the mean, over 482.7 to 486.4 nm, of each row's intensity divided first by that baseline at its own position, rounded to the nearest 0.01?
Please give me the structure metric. 0.05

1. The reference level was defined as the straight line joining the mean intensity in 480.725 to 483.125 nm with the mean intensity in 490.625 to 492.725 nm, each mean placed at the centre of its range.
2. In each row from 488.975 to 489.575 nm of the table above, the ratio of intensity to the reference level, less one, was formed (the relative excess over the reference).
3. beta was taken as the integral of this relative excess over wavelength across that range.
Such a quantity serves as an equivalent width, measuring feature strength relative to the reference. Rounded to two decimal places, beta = 0.02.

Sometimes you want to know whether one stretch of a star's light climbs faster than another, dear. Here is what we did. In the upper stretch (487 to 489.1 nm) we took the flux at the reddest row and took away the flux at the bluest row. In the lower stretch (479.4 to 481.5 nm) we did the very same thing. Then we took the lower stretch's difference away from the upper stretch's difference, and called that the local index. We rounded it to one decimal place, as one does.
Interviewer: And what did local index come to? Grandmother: 0.7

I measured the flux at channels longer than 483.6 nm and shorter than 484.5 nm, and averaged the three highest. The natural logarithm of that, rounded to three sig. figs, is 3.30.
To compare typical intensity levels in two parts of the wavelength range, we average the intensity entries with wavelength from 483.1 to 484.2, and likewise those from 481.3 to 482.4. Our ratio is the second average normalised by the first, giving 1.03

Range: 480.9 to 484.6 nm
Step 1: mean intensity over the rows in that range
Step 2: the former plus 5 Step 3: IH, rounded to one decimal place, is 30.5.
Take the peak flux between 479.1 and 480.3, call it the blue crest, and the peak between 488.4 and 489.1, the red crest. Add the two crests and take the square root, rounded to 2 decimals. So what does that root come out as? 7.37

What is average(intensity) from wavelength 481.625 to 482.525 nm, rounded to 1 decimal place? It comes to 25.2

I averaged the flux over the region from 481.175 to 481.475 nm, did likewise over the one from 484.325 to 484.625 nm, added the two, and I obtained 52.6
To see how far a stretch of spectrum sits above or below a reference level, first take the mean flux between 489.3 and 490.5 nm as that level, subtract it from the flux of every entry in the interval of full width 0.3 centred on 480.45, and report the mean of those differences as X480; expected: 1.7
